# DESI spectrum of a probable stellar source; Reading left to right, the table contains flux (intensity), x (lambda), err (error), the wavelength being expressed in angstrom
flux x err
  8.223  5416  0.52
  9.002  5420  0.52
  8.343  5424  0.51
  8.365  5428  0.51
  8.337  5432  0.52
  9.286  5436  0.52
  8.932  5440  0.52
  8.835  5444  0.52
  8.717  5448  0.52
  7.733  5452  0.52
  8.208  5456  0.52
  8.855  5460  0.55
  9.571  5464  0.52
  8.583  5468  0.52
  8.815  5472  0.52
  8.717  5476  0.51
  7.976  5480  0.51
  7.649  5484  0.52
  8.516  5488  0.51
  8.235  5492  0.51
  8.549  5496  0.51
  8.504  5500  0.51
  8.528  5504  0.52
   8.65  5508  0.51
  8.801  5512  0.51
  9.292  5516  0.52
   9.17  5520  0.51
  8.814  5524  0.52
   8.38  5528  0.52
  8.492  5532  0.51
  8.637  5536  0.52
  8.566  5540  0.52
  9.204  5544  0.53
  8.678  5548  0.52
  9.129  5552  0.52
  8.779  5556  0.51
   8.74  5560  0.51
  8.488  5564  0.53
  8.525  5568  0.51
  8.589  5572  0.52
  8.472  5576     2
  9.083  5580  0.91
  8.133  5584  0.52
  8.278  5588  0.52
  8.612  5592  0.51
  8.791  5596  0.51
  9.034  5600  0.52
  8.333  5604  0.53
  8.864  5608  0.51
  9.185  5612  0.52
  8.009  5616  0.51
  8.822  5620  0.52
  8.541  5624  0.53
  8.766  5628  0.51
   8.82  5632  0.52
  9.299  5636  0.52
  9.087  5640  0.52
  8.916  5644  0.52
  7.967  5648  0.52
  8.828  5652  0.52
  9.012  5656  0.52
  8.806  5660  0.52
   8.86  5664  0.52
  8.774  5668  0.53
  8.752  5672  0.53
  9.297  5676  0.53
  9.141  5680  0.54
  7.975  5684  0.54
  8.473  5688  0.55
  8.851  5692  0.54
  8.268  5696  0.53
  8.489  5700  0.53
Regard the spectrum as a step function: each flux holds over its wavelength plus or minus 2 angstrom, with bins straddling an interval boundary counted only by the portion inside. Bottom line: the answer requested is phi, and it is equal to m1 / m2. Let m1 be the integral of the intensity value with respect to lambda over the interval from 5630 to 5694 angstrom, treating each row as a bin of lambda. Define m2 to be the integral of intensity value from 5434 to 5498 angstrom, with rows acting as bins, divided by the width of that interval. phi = 65.7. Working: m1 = 563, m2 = 8.57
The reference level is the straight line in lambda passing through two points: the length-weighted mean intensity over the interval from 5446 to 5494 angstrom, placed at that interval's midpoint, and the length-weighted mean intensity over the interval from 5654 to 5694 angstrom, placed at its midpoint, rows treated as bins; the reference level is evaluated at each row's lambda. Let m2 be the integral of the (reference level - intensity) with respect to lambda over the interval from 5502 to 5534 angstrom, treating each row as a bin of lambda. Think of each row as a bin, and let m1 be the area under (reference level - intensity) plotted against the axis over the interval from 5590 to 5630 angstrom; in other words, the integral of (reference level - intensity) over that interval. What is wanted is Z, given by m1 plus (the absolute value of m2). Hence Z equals 7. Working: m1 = 0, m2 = -7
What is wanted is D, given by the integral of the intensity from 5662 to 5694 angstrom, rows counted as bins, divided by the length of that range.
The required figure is 8.77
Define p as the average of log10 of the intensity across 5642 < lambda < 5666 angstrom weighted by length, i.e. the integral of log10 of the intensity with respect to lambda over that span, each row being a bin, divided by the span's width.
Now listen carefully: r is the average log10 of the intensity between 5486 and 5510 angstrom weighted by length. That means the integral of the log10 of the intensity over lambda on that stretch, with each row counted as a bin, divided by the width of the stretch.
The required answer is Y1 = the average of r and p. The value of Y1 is 0.935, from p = 0.941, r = 0.929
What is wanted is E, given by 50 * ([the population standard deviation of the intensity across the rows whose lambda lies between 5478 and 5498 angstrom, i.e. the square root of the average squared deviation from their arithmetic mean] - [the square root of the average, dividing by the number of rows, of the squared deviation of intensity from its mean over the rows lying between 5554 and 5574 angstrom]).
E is 11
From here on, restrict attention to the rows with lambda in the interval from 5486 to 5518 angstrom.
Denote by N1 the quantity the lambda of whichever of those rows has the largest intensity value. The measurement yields 5516 angstrom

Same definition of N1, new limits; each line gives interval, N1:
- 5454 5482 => 5464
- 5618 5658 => 5636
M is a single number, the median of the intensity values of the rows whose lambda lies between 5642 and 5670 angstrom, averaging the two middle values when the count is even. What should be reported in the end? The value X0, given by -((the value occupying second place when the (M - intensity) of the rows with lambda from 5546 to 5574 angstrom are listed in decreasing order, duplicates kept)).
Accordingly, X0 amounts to -0.30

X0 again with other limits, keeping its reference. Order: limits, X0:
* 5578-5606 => -0.55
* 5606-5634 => -0.29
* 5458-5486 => -0.85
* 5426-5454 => -0.49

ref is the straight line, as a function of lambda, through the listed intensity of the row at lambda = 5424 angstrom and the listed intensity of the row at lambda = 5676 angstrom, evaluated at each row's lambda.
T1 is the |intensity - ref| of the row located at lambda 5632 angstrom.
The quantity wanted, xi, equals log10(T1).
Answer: -0.5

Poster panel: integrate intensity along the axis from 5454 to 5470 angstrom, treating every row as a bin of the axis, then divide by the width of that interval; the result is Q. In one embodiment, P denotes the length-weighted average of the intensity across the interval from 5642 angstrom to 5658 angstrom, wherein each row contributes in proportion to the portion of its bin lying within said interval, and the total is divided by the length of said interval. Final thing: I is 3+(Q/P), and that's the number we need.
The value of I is 4.01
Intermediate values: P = 8.68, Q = 8.80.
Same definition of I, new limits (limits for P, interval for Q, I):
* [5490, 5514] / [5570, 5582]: 4.02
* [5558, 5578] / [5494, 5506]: 4.00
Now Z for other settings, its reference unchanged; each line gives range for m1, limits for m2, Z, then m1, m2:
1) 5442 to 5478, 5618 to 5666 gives -5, -8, -3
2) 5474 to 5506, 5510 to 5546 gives 15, 5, -9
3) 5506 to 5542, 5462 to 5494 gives -6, -7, -1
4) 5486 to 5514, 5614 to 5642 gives 0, -1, -1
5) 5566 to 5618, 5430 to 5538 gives 17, 3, -15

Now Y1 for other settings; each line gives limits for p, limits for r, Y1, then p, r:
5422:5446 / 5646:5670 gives 0.939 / 0.938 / 0.940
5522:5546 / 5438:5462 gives 0.935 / 0.938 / 0.931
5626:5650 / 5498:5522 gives 0.945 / 0.944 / 0.945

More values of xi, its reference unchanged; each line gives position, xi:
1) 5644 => -0.6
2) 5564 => -0.4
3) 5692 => -0.3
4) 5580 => -0.8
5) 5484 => 0.0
